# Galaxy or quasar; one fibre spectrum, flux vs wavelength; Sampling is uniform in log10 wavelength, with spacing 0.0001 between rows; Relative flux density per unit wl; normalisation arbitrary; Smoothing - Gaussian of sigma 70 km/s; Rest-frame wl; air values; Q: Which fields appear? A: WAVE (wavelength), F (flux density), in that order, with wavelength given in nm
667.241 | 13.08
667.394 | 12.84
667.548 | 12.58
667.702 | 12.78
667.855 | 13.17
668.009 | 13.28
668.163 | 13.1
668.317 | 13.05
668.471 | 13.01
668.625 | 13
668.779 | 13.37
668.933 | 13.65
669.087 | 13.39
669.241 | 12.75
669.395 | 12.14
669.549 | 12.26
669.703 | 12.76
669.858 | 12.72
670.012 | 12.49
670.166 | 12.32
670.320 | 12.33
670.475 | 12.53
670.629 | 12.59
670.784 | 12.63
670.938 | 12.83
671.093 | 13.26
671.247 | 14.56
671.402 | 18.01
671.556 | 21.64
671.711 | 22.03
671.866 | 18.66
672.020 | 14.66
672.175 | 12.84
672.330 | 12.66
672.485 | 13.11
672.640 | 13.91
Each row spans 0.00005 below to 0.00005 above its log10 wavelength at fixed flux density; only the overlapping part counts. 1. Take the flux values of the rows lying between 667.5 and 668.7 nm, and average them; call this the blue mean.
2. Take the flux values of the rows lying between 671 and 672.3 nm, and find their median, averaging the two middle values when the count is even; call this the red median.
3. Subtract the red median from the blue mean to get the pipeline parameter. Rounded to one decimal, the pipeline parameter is -3.3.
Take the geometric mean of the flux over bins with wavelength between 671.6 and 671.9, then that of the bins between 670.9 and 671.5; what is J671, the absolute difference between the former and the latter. 5.7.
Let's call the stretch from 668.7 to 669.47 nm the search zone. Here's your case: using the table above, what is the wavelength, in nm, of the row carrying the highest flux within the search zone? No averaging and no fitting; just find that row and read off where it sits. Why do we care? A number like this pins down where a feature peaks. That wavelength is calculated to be 668.933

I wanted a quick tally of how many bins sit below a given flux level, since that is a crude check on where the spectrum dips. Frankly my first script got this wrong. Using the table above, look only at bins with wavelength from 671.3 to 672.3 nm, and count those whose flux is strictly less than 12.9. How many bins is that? 1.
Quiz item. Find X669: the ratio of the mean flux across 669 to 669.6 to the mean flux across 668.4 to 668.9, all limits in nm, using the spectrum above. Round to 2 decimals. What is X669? 0.96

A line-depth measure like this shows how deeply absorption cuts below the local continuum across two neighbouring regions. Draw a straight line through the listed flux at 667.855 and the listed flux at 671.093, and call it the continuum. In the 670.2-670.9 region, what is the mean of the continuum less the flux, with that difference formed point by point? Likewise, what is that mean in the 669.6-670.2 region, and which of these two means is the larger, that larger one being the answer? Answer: 0.72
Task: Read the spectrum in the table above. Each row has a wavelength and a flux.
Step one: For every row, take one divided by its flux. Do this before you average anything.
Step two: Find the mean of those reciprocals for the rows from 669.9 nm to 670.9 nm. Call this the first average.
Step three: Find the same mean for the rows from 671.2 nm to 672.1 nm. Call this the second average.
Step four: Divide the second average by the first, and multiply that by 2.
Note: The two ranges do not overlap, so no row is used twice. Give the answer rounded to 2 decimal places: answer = 1.40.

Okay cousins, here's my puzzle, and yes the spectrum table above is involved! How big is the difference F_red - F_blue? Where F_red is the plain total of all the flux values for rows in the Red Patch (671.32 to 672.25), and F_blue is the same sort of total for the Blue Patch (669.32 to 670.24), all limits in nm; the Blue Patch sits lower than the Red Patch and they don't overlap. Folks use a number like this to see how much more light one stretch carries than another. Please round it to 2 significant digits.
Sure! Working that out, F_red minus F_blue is 33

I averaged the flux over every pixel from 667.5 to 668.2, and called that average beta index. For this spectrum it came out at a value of 13.0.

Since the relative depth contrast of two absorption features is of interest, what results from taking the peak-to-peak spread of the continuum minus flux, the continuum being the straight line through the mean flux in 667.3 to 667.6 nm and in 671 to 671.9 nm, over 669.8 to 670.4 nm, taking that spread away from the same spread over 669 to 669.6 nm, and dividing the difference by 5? 0.15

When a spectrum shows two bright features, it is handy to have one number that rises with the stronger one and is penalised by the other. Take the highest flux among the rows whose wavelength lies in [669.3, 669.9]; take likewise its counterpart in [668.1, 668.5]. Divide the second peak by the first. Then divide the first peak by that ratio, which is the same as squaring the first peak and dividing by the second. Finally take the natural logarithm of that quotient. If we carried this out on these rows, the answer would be 2.52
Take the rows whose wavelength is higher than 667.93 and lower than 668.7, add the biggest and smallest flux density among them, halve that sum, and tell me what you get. 13.1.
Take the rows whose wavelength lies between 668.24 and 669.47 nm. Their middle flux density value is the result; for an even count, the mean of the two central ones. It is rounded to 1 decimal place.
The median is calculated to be 13.0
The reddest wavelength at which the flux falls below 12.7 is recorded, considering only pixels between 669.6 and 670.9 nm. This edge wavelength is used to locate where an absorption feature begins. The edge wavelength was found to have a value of 670.784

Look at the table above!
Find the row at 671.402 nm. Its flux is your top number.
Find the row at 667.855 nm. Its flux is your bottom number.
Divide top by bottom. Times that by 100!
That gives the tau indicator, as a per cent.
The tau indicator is 137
